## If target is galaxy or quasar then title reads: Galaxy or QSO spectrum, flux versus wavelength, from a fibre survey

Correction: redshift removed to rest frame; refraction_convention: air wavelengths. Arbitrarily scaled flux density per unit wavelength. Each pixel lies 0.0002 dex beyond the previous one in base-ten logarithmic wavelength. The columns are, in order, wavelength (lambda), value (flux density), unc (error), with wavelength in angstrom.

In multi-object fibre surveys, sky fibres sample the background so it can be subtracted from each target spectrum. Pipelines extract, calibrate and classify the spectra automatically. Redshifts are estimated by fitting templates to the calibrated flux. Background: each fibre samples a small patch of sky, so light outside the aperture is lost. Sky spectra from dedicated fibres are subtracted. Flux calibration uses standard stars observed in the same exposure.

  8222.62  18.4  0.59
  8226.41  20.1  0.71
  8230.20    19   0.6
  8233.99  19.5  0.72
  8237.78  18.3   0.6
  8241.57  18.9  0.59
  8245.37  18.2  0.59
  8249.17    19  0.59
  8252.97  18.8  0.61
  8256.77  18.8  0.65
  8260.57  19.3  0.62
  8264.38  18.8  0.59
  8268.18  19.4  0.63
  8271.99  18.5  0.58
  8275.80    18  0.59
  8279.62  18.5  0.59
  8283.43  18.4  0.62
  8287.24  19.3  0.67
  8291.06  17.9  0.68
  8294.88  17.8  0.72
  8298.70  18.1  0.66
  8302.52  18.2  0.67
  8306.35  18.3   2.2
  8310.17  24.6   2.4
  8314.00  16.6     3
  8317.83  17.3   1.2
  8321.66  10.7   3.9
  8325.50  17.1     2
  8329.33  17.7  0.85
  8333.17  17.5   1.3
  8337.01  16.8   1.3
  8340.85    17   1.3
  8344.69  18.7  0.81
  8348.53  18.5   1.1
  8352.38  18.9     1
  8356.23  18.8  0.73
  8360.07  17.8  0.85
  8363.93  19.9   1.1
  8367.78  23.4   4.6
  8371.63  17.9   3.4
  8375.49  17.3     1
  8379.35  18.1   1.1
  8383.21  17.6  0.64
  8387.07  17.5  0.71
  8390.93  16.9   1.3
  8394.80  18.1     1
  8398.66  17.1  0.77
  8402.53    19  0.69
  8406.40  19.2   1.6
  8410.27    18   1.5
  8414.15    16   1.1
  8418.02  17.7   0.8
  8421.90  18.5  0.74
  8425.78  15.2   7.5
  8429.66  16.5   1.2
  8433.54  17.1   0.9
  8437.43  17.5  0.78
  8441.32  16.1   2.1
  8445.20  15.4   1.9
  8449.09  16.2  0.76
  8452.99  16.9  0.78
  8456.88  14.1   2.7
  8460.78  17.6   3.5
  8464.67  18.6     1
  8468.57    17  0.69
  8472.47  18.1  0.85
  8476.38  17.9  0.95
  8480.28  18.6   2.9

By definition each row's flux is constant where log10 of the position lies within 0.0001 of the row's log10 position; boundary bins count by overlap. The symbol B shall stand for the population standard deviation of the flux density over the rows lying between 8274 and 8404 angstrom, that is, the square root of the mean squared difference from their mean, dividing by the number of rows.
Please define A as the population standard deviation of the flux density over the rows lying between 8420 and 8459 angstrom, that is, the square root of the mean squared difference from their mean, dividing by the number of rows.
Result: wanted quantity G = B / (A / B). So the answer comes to 3.5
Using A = 1.2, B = 2.1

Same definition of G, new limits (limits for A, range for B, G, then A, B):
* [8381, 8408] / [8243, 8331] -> 5.7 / 0.8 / 2.2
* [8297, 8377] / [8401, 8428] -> 0.8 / 2.6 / 1.4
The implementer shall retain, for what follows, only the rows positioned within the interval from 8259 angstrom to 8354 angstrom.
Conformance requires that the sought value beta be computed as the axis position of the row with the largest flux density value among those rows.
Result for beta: 8310.17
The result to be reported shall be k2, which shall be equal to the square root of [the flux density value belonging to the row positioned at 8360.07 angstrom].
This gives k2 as 4.22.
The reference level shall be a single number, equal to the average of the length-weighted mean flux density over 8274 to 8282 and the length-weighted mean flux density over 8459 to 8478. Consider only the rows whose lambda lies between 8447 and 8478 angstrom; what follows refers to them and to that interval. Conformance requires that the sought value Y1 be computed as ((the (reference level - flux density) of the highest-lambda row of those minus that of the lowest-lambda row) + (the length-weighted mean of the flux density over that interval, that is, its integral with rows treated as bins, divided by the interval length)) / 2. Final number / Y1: 7.7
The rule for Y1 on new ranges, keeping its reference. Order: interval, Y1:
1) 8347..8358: 9.2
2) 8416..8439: 8.6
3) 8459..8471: 9.2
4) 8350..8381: 9.9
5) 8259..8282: 9.8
